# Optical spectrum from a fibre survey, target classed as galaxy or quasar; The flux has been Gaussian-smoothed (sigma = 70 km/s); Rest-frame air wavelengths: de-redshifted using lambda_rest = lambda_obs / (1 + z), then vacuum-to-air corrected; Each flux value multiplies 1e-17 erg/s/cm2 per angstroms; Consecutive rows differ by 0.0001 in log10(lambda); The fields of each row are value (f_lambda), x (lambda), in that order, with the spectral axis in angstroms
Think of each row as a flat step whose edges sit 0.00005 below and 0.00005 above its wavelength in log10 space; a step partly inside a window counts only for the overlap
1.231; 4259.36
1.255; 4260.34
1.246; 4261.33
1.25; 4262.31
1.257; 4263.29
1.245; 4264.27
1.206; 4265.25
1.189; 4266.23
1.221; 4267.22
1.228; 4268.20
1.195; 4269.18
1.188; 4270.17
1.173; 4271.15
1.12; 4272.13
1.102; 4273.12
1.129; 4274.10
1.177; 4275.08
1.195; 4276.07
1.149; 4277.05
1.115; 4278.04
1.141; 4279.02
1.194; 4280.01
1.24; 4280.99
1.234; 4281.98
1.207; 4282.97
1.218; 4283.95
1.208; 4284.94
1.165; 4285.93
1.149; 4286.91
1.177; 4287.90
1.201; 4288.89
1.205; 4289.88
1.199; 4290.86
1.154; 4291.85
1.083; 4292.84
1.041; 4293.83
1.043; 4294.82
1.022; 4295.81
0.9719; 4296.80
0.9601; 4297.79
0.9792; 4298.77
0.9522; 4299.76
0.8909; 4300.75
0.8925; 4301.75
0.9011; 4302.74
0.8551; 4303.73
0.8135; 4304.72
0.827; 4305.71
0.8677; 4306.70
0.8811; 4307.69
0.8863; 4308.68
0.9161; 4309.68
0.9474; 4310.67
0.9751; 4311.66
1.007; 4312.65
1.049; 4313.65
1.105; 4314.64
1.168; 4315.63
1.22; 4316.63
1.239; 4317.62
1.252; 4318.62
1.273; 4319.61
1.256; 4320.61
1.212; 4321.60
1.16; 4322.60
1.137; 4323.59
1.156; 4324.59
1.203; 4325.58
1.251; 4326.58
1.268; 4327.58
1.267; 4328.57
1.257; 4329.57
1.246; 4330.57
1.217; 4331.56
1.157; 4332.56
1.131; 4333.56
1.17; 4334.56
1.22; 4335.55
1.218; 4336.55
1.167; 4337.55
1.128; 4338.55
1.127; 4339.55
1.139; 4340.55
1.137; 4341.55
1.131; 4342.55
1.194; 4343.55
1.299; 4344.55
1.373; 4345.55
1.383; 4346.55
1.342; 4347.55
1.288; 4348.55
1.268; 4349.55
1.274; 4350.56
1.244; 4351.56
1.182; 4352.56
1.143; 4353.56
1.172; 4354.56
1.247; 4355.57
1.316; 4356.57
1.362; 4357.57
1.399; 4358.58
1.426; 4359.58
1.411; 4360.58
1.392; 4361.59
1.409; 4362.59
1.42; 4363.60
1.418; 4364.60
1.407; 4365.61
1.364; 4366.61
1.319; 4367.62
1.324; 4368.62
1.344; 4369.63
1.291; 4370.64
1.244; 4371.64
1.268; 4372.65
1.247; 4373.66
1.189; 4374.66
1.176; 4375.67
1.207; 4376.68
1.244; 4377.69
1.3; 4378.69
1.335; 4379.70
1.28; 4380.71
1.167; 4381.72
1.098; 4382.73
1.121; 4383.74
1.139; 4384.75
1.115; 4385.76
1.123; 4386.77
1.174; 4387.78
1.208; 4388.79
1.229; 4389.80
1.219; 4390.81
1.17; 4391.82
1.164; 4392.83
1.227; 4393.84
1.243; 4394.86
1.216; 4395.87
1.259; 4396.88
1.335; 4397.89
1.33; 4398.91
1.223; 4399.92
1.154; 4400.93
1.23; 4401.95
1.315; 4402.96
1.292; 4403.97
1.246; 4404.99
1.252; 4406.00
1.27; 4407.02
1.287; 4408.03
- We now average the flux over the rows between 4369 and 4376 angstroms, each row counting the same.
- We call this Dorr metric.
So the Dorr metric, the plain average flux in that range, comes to 1.25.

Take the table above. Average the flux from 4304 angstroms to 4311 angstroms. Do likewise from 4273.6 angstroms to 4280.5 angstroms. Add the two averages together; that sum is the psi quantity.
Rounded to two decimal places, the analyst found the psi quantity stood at 2.03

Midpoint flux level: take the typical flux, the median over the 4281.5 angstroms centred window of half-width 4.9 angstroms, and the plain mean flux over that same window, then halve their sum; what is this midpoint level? 1.19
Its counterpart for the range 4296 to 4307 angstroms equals 0.90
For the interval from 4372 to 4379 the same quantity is 1.24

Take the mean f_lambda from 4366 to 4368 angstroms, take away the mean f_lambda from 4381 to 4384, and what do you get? 0.21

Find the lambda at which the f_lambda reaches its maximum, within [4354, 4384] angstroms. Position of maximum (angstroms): 4359.58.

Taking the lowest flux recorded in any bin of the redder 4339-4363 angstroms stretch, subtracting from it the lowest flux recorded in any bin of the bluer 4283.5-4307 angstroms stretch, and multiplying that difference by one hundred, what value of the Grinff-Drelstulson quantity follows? 31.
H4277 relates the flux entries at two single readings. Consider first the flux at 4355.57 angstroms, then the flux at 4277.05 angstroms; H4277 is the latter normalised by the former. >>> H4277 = 0.92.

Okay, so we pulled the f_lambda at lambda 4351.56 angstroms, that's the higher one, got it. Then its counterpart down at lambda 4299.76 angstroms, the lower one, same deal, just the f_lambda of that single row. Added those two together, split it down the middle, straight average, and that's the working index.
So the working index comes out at 1.10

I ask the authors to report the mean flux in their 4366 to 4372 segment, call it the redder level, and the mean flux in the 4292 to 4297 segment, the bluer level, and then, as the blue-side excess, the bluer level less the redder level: -0.28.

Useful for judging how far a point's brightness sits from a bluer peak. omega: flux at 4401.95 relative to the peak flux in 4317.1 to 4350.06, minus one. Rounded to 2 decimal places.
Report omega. -0.11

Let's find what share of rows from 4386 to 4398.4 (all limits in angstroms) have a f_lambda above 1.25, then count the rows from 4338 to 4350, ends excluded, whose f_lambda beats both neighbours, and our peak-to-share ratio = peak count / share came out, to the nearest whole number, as 12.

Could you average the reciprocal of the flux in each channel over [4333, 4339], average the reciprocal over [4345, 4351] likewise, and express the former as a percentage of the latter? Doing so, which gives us 113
